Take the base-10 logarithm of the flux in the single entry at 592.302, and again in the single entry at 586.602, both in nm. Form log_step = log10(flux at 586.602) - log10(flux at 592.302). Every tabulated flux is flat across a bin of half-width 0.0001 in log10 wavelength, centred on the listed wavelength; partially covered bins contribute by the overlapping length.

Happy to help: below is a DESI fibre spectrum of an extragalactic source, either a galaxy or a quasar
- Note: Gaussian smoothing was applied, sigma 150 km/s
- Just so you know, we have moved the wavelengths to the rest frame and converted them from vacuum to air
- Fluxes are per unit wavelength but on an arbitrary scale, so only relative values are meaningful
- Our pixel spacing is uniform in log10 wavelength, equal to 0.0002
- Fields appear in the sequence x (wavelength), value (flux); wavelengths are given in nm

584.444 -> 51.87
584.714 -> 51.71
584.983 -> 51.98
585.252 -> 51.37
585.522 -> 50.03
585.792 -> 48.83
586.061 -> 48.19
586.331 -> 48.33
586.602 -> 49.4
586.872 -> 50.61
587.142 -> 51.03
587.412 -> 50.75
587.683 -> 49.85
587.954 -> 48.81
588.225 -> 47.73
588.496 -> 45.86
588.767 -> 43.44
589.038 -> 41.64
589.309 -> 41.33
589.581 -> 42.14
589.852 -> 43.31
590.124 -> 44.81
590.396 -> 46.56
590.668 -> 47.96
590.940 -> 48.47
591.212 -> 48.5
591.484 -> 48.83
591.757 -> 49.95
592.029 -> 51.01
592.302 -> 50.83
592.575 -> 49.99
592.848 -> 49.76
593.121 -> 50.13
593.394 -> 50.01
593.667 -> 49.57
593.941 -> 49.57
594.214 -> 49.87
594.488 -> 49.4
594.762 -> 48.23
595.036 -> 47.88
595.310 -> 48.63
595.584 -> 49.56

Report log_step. -0.01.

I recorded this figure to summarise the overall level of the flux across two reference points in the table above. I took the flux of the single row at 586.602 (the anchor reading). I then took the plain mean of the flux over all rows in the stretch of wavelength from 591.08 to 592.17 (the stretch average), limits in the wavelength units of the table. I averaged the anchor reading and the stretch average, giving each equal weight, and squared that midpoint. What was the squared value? 2449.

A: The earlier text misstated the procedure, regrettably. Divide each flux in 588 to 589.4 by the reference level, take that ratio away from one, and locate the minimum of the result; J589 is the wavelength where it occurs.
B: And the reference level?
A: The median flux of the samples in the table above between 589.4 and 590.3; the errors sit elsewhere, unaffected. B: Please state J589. 588.225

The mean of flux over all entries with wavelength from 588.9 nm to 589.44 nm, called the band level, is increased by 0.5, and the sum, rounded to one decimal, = 42.0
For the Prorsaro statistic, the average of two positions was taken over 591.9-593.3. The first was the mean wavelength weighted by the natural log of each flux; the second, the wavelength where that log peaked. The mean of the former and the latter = 592.30 nm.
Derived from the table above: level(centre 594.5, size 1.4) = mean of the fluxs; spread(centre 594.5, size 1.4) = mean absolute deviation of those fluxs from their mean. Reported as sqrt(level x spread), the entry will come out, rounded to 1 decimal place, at 6.1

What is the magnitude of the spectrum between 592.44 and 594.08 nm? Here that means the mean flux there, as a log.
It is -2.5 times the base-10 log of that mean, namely -4.24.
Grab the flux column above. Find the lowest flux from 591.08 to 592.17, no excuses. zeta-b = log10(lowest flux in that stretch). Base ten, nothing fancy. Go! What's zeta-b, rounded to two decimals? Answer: 1.69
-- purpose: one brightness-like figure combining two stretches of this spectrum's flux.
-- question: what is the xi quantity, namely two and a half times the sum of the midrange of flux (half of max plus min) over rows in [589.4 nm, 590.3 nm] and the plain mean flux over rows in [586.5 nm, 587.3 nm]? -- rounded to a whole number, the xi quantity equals 235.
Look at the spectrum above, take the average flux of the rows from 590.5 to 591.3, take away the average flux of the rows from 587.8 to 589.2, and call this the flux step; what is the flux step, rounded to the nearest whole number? 3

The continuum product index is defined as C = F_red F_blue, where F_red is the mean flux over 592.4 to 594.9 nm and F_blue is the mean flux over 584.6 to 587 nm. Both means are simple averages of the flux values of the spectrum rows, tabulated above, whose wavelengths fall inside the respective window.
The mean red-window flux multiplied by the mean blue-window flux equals 2483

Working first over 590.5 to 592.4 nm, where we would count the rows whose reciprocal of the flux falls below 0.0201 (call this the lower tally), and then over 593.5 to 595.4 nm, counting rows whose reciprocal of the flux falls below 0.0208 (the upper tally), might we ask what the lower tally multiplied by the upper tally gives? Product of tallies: 18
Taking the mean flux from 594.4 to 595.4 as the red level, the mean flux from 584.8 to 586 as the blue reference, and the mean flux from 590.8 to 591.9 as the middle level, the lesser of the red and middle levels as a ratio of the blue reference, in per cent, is 96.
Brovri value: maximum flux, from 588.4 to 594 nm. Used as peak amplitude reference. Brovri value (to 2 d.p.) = 51.01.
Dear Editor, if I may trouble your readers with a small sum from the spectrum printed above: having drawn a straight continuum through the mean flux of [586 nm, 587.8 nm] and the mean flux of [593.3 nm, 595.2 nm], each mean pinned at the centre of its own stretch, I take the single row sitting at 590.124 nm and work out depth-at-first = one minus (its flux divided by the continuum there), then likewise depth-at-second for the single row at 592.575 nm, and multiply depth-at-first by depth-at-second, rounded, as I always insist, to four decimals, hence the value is -0.0013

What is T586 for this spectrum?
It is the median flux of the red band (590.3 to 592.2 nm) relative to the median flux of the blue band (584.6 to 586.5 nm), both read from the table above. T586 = 0.97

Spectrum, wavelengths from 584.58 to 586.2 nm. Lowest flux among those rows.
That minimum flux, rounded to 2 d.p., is 48.19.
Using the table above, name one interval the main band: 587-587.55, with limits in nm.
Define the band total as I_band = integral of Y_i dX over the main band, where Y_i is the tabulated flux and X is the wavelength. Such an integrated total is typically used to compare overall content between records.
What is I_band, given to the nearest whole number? 28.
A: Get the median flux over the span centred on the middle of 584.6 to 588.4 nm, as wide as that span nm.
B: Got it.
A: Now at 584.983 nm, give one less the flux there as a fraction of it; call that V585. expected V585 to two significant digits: -0.041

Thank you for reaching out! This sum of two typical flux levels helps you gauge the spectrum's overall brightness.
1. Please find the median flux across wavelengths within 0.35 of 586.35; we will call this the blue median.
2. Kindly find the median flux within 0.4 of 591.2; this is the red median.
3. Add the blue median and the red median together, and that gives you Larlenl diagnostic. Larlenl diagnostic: 97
